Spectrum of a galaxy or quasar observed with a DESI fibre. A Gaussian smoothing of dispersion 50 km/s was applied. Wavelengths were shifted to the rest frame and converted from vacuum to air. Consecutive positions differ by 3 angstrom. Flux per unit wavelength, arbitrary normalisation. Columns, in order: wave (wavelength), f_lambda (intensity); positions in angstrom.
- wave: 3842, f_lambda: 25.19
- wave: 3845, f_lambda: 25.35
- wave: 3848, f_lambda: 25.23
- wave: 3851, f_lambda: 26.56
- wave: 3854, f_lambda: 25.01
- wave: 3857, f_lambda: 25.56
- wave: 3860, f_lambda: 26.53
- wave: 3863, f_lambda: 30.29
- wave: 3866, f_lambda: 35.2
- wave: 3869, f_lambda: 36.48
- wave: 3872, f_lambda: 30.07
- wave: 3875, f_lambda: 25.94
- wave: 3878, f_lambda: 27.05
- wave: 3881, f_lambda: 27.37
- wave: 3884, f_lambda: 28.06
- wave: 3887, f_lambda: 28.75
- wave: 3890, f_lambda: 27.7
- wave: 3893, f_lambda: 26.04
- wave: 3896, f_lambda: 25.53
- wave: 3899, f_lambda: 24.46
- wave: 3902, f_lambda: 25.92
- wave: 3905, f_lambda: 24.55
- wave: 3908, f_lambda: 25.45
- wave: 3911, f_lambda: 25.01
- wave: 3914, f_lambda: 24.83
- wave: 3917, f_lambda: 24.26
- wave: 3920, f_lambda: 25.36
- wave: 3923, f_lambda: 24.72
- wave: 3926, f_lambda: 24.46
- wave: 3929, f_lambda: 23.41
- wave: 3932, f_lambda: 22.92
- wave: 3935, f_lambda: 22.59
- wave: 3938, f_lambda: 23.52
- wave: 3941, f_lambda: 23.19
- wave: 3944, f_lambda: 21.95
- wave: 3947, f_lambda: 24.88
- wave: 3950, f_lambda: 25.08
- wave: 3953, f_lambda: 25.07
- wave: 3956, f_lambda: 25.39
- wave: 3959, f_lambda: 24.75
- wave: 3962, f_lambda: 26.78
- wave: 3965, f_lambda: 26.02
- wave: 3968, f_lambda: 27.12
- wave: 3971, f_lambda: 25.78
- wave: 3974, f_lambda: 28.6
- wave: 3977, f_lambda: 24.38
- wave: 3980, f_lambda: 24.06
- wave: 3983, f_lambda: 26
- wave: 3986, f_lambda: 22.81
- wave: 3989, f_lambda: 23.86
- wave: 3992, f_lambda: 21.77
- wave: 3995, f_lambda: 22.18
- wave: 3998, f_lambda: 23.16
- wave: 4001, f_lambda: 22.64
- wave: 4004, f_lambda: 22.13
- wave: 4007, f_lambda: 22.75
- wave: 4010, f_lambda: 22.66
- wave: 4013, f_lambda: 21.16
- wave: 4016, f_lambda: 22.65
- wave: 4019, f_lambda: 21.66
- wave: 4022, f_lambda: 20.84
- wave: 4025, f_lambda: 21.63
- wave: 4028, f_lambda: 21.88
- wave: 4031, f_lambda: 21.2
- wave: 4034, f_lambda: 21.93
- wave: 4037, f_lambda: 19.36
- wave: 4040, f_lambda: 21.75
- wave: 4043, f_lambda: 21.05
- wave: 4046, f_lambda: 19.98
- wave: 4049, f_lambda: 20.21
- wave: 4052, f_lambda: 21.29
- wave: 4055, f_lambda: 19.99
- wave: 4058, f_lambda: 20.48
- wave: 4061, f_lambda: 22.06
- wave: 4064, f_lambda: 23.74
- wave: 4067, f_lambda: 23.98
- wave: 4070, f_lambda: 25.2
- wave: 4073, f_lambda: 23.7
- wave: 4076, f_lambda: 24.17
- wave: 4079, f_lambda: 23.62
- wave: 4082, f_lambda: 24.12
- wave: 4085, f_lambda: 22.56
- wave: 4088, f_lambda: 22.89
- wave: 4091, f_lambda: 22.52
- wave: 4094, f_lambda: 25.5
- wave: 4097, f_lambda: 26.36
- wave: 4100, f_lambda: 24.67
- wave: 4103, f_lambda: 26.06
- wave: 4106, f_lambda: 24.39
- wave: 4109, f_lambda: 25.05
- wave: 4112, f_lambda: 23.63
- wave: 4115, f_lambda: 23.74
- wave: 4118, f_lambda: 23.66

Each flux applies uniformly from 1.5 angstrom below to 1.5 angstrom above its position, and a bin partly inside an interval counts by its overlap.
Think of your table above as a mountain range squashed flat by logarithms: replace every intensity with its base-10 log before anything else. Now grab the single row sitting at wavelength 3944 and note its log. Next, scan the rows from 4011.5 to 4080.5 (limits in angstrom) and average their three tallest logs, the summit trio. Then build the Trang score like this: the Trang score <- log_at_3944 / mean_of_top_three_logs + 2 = 2.97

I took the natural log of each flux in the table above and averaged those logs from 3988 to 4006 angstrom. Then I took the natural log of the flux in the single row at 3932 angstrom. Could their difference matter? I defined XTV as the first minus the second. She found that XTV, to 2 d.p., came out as -0.01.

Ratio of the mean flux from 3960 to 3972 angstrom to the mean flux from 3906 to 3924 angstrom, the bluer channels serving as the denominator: 1.06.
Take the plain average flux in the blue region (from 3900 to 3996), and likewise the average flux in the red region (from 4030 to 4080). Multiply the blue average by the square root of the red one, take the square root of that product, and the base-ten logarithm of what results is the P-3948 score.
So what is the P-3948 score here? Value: 1.031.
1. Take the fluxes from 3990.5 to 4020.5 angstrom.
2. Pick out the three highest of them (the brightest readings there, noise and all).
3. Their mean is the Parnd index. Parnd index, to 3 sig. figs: 22.9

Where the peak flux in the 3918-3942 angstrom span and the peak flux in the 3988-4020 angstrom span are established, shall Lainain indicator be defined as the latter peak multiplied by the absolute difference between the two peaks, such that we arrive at 36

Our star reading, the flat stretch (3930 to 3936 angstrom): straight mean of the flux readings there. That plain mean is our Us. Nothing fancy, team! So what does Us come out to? 22.8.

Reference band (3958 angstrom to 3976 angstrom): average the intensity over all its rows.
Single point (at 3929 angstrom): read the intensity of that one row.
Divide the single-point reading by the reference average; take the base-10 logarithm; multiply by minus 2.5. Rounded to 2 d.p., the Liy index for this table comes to 0.13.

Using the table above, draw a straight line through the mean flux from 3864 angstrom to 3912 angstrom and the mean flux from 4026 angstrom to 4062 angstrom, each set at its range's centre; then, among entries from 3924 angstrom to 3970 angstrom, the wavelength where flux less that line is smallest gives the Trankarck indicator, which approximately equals 3944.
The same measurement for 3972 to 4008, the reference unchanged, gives 3992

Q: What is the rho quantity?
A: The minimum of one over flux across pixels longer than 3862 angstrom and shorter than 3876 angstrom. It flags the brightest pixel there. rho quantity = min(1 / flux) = 0.027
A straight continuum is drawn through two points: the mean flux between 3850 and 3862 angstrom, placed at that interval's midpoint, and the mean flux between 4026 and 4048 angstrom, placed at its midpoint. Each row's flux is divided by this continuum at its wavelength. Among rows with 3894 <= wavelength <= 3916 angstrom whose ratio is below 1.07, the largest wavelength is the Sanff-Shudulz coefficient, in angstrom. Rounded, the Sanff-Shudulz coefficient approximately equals 3914 angstrom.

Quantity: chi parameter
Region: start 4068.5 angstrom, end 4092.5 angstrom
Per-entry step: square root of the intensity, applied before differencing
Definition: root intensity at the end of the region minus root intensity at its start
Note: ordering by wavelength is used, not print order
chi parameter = -0.27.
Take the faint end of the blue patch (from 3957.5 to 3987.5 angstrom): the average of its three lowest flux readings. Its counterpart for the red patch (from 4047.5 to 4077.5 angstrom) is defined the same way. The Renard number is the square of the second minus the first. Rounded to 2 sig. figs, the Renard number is 12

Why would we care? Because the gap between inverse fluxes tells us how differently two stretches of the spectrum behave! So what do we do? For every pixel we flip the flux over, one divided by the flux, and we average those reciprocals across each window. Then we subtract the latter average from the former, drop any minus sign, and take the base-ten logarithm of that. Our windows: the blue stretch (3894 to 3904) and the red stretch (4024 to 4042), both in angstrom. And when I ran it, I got -2.12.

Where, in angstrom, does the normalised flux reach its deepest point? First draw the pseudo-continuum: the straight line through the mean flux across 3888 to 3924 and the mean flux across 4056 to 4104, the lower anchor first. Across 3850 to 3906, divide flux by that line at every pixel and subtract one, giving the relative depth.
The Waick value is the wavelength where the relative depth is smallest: 3899 angstrom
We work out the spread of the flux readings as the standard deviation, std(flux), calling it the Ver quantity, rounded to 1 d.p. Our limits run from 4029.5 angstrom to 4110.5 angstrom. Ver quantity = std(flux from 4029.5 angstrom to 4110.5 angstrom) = 2.0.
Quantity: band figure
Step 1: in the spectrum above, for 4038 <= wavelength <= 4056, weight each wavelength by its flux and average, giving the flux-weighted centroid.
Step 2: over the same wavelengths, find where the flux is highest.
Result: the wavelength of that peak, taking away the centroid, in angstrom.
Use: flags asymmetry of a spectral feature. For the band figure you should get -7.4 angstrom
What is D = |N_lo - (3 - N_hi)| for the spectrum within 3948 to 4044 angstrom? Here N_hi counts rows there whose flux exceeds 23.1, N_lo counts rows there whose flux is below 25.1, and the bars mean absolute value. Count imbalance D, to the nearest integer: 36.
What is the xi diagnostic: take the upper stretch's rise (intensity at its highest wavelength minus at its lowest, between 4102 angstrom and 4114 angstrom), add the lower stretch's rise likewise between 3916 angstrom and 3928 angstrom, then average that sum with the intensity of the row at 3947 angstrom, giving 11.3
